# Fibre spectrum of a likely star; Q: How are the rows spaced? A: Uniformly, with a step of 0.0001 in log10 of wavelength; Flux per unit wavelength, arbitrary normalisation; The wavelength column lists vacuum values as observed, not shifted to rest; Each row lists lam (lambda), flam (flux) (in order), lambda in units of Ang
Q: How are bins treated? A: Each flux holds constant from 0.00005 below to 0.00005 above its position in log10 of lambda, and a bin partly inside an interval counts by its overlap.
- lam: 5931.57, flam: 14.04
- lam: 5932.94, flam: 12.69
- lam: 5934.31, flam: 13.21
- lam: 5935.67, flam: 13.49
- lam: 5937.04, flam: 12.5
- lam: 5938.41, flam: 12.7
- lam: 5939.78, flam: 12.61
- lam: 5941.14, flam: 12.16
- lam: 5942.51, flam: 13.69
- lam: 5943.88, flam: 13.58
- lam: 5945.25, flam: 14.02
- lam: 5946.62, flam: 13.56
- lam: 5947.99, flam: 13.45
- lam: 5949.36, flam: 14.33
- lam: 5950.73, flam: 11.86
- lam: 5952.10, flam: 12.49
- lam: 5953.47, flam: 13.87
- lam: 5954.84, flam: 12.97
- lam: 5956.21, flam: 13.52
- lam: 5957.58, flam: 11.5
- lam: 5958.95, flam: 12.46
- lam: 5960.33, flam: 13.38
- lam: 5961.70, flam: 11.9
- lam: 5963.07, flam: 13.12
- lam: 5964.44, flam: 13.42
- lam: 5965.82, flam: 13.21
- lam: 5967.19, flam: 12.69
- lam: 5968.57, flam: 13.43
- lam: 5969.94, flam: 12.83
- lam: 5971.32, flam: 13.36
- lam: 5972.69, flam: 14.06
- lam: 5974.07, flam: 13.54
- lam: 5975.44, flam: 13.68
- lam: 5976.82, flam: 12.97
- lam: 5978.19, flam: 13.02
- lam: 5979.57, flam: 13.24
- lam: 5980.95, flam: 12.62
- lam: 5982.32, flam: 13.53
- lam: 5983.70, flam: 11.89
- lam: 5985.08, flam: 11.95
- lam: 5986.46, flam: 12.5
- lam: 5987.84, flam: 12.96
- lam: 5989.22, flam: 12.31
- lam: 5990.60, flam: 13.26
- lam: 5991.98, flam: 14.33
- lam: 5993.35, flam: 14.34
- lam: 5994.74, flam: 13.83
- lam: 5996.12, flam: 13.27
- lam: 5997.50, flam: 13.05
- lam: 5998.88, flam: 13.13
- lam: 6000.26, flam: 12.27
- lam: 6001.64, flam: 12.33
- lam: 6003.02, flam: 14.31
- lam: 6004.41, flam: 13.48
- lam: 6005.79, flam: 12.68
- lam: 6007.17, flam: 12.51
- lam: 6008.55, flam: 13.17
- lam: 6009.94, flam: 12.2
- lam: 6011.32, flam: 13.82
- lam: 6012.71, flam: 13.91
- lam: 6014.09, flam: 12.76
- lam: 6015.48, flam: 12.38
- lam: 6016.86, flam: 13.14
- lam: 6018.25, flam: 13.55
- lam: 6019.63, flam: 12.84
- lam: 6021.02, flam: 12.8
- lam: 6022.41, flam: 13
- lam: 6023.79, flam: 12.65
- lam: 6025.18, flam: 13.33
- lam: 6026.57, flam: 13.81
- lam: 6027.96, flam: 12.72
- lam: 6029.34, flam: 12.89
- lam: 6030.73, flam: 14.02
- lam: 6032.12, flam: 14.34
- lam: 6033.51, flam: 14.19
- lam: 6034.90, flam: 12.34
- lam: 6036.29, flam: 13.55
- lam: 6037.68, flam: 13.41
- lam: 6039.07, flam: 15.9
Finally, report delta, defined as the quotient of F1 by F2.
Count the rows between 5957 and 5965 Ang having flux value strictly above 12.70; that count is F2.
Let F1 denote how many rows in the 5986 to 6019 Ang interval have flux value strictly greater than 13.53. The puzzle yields 2.33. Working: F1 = 7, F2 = 3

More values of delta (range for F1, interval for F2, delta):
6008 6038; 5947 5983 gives 0.42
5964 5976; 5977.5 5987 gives 1.00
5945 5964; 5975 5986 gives 0.80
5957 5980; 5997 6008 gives 0.75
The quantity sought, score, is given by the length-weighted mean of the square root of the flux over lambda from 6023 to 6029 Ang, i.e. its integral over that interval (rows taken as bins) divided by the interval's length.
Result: 3.62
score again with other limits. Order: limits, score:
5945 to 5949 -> 3.70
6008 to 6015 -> 3.62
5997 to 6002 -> 3.57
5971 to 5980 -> 3.66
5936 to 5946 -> 3.61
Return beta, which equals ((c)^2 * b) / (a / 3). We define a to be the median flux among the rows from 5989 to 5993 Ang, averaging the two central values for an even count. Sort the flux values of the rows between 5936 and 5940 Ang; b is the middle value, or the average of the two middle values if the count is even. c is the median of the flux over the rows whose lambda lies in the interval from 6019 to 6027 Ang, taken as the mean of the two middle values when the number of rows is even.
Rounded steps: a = 13.3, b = 12.6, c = 12.9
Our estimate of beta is 476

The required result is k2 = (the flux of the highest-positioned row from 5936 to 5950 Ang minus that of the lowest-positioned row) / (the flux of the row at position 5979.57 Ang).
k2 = 0.14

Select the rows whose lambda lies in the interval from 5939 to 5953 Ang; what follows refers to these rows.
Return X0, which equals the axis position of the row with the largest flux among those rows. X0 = 5949.36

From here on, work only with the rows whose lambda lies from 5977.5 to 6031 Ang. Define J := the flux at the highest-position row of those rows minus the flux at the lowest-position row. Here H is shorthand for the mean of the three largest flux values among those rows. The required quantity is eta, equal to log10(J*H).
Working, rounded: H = 14.3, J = 1.00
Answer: 1.16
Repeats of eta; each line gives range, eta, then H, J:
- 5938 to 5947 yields 1.07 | 13.8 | 0.86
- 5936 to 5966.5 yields 1.00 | 14.1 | 0.71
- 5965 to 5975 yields 0.65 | 13.7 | 0.33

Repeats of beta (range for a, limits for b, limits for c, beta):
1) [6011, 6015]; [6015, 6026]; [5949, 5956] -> 472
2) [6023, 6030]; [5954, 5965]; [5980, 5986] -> 458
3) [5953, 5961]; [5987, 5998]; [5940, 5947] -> 557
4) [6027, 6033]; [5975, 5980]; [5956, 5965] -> 504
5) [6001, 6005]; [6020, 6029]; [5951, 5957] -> 504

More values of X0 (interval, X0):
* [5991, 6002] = 5993.35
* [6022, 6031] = 6030.73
